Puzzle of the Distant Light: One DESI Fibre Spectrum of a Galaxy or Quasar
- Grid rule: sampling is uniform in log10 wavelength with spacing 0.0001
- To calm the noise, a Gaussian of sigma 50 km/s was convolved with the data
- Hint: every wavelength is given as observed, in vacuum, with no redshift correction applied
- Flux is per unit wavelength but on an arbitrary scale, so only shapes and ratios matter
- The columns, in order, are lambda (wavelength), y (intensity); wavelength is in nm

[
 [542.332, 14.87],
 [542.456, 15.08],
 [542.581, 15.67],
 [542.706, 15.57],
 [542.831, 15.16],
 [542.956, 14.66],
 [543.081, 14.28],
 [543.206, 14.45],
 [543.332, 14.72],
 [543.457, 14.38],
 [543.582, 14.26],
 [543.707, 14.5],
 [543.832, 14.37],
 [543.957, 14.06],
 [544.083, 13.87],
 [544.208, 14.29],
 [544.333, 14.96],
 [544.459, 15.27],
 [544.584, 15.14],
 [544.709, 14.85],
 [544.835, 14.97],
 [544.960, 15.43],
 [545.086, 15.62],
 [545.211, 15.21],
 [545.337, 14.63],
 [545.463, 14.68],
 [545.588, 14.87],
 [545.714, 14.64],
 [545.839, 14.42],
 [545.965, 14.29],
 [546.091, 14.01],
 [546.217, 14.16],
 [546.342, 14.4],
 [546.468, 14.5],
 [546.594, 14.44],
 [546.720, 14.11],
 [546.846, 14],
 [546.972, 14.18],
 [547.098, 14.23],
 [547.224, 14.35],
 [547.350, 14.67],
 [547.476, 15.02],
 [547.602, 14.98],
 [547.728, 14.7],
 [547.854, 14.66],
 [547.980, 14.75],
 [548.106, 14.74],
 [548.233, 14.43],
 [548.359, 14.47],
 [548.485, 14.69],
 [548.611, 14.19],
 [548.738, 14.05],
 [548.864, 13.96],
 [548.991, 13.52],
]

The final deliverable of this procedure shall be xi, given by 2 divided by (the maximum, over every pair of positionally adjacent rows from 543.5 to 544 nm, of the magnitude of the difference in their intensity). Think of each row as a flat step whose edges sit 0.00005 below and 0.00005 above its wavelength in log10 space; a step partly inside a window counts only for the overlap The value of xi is 6.5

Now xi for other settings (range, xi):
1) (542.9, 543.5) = 5.3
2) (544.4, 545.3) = 4.3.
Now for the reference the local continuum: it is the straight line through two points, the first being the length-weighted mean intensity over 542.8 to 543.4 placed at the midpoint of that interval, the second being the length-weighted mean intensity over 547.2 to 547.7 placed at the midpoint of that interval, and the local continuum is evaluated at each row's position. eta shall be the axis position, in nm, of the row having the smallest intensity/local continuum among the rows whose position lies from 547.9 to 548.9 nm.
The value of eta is 548.864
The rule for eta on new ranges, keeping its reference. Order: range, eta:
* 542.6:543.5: 543.081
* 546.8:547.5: 546.846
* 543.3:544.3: 544.083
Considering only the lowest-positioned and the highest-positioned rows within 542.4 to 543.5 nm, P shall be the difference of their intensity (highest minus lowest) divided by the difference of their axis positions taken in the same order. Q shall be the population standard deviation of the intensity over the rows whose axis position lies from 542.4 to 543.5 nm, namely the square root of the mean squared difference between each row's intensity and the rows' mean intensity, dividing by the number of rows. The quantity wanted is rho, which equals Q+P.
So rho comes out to -0.2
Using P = -0.7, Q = 0.48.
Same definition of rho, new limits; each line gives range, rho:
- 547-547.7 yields 1.8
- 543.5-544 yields -0.4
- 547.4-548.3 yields -0.6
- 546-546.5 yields 1.5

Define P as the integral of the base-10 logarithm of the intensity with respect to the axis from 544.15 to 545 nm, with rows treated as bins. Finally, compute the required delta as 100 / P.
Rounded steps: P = 1.00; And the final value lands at 100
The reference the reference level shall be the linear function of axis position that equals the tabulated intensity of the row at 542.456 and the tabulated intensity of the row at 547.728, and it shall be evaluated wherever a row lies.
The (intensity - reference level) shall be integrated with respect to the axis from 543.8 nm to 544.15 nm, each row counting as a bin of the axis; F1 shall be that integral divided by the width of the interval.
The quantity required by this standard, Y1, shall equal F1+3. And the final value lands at 2.1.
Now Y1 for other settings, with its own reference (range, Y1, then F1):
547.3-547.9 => 3.1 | 0.10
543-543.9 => 2.4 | -0.58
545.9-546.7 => 2.5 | -0.51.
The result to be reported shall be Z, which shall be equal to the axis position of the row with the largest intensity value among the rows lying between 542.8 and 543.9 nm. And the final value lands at 542.831 nm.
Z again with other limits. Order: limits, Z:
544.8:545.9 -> 545.086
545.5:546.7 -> 545.588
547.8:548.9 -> 547.980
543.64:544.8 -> 544.459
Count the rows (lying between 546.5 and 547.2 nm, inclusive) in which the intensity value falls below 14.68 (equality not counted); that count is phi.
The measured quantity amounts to 5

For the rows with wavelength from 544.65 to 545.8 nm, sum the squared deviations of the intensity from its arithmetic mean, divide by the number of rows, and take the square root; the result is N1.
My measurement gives 0.34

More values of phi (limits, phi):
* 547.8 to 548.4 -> 3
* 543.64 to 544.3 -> 5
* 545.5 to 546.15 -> 4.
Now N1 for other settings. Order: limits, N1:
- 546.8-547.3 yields 0.13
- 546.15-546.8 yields 0.16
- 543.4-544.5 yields 0.41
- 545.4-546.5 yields 0.25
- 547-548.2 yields 0.24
